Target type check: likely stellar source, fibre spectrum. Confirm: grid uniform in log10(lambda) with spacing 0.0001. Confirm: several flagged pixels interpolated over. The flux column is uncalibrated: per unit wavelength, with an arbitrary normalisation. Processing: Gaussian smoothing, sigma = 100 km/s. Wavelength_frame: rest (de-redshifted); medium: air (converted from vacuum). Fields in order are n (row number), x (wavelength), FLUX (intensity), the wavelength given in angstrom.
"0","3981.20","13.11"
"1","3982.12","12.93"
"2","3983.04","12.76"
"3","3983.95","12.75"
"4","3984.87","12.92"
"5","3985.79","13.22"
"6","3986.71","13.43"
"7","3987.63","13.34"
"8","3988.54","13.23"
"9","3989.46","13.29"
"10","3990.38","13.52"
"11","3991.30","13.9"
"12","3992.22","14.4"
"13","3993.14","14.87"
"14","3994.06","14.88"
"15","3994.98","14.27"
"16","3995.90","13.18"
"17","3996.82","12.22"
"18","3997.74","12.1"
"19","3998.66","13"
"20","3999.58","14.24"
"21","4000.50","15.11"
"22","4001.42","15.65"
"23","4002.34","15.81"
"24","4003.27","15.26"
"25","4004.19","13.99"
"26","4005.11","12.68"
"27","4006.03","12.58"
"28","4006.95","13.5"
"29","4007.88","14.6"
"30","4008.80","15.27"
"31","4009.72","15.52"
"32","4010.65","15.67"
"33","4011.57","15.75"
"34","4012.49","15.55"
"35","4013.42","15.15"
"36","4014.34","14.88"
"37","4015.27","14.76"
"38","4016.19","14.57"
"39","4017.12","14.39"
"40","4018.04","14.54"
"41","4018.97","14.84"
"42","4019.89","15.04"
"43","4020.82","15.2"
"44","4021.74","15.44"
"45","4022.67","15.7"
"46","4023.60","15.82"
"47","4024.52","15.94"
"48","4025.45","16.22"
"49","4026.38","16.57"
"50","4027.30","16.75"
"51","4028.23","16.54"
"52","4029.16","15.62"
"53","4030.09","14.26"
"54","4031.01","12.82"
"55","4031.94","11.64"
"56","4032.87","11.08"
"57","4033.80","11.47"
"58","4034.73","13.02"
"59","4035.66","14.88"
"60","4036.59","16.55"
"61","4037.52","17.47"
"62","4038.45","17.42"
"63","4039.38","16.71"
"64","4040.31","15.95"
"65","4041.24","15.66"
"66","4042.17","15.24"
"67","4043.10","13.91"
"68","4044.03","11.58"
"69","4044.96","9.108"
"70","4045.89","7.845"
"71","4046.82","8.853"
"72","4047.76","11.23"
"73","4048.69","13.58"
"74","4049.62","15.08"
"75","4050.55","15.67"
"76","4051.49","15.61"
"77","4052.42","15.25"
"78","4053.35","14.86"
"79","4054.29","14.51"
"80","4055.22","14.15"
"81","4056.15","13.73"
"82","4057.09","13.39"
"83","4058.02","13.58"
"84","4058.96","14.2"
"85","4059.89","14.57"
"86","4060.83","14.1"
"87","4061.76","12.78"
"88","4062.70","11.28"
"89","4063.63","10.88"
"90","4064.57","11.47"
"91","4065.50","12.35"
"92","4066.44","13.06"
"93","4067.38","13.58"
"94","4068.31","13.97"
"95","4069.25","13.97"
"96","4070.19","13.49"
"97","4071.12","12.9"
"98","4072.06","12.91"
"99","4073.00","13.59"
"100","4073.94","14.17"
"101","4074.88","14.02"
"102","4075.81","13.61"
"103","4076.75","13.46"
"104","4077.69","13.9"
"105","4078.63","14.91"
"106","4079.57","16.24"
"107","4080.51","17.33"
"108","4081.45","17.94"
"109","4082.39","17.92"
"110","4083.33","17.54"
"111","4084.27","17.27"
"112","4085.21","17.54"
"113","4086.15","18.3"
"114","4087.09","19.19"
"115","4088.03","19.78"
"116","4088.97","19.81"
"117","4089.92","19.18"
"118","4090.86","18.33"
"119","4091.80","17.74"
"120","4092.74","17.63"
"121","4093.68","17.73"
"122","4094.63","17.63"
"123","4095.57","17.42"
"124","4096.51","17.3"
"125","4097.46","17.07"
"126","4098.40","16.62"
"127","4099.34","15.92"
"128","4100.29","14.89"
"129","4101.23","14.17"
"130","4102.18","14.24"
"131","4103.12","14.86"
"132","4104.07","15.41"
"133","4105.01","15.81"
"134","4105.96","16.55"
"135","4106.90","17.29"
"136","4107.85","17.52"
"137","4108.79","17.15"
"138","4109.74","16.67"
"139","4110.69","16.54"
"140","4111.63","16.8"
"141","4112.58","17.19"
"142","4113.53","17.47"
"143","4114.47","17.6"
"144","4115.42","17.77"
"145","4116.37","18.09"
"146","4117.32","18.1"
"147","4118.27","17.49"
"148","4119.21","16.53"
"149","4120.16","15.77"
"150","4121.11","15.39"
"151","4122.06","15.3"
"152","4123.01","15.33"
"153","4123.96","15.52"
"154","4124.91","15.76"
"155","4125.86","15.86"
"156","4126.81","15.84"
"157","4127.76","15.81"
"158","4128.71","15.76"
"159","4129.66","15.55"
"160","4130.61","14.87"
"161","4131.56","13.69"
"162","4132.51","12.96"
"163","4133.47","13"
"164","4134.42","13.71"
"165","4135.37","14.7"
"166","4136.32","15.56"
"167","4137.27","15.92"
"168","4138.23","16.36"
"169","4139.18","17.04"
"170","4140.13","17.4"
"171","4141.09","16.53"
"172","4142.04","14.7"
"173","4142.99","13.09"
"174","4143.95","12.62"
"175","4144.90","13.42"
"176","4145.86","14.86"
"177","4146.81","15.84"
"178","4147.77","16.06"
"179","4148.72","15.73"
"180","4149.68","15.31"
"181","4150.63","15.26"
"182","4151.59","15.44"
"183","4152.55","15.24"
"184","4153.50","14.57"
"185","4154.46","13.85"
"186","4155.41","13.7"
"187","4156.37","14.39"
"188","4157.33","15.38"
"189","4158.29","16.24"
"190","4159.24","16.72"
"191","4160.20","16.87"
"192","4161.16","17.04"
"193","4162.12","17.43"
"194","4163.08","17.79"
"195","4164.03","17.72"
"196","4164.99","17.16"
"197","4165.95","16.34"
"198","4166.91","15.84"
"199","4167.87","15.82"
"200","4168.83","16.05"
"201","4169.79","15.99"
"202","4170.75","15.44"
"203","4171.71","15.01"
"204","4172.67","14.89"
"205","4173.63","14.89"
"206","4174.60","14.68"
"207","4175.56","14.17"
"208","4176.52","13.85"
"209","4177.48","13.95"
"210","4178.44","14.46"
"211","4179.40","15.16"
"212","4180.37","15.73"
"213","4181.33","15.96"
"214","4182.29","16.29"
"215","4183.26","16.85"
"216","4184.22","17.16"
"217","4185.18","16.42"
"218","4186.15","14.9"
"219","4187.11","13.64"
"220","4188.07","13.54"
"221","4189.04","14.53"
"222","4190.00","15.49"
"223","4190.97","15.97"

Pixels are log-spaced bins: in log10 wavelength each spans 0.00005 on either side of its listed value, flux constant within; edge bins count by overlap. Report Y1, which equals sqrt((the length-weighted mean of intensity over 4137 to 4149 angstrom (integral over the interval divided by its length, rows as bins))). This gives 3.92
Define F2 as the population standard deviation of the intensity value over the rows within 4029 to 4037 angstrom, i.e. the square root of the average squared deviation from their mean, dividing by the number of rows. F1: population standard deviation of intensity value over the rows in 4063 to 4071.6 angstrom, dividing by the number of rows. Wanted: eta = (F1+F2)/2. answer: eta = 1.4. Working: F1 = 1.03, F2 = 1.8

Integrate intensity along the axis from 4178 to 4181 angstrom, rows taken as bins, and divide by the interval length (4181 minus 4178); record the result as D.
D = 15.2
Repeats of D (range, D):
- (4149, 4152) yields 15.3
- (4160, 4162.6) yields 17.1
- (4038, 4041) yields 16.6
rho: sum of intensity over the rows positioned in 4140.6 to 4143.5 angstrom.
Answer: 44.3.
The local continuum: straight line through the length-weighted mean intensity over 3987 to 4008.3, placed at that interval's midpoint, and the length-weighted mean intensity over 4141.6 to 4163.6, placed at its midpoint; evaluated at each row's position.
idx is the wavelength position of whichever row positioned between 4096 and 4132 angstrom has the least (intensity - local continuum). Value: 4131.56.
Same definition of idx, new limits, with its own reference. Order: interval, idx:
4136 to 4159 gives 4143.95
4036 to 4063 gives 4045.89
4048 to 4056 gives 4048.69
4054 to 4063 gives 4062.70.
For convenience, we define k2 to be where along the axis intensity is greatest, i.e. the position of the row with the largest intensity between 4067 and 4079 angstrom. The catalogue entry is 4078.63 angstrom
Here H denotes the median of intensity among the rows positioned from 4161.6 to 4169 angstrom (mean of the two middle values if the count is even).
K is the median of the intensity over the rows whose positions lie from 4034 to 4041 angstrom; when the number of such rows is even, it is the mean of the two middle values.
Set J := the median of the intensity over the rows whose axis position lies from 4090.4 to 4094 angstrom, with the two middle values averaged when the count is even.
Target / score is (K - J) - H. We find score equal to -17.9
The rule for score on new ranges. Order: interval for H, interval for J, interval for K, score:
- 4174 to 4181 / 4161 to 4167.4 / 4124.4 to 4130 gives -15.8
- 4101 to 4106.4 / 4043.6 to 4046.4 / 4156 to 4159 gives -8.9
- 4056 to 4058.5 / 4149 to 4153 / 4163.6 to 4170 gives -12.8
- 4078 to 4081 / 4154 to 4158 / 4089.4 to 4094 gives -12.6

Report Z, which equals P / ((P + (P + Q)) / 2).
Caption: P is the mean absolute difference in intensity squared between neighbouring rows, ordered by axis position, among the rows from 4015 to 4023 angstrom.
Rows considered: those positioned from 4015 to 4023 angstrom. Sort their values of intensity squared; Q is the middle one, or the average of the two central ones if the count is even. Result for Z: 0.05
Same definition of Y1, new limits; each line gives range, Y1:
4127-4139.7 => 3.88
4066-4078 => 3.69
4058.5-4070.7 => 3.61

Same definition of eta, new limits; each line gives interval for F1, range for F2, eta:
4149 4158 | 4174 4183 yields 0.8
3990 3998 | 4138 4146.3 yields 1.3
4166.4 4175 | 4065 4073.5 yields 0.5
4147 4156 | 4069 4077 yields 0.6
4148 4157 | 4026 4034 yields 1.5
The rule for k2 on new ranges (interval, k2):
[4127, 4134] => 4127.76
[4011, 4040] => 4037.52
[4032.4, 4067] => 4037.52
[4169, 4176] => 4169.79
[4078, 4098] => 4088.97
